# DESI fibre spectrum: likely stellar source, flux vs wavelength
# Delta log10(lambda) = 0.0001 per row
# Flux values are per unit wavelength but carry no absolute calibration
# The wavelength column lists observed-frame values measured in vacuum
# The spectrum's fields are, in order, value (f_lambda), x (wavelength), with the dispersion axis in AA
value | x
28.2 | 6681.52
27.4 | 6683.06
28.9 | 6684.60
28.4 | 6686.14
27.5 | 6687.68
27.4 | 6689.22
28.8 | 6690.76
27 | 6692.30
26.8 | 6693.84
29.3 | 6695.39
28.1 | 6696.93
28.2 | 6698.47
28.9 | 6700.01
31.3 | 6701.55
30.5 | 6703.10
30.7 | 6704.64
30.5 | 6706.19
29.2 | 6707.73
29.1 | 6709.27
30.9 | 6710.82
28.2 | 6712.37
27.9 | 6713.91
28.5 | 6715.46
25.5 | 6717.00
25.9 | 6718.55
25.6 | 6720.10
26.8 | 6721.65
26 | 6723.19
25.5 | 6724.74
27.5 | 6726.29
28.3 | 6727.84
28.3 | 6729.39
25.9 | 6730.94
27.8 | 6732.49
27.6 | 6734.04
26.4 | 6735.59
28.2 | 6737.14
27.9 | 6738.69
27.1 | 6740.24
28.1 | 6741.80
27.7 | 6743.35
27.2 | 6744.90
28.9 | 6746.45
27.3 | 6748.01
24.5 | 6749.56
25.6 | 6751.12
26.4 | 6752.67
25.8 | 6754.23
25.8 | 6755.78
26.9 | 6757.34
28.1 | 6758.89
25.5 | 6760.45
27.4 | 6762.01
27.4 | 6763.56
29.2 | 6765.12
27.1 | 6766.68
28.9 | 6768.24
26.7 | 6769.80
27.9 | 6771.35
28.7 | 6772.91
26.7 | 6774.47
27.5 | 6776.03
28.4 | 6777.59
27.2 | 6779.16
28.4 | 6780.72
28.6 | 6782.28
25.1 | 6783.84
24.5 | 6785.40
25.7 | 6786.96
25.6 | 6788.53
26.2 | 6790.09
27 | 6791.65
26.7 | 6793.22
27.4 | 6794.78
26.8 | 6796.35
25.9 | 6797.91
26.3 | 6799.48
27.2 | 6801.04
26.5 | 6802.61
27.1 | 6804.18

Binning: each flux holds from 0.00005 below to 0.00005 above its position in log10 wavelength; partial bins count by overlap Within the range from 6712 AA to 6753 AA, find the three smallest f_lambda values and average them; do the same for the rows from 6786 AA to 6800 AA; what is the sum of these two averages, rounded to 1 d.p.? 50.9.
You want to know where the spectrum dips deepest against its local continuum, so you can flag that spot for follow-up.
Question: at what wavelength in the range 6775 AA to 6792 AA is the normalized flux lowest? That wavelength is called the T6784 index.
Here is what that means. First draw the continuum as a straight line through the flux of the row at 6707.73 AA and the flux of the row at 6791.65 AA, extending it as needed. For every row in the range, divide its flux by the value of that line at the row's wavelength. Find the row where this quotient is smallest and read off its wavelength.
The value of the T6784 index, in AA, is 6785.40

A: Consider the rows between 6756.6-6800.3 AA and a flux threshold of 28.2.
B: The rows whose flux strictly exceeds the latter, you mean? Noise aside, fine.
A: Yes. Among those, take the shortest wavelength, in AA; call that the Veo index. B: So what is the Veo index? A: 6765.12 AA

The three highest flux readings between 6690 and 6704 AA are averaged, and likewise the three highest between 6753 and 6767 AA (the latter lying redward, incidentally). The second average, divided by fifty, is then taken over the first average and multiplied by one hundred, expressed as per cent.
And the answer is 1.86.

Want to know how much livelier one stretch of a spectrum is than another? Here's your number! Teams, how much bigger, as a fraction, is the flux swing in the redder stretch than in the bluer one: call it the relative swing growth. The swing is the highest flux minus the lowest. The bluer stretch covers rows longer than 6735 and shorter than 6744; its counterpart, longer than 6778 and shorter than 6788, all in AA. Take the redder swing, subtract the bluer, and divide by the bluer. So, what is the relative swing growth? 1.3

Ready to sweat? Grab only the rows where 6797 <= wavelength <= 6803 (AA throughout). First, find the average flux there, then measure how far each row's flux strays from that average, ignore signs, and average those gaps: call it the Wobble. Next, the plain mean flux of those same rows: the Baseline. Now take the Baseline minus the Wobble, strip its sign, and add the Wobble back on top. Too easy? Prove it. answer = 26.5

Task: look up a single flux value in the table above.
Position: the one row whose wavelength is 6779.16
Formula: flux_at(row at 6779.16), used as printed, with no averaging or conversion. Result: 27.2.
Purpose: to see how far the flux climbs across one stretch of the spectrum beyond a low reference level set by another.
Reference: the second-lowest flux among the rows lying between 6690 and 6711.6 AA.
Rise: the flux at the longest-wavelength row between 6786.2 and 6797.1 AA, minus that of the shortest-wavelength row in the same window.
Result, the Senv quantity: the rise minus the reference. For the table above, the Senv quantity -25.9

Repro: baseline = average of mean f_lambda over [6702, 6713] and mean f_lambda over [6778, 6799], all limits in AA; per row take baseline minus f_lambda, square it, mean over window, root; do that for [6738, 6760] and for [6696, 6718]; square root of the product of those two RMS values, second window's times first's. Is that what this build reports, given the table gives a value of 1.74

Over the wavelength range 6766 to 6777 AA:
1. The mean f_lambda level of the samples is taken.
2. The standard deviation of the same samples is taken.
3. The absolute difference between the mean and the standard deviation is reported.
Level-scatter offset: 27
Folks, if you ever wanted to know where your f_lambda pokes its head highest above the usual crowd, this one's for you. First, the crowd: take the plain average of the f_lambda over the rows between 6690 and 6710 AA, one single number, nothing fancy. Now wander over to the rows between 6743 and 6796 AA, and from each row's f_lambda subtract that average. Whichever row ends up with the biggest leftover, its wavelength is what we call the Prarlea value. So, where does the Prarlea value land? 6765.12 AA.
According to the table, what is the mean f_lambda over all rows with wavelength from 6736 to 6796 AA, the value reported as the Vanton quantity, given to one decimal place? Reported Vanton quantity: 27.1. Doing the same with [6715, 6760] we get 26.9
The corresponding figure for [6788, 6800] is 26.5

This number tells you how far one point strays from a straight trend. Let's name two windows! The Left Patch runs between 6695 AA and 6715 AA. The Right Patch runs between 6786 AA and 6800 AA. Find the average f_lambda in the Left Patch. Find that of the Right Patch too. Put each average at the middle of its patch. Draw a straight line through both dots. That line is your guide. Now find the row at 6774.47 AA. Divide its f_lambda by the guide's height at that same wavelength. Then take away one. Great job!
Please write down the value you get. -0.01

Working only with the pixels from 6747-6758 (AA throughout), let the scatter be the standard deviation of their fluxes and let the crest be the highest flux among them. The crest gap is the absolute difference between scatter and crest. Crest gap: 26.4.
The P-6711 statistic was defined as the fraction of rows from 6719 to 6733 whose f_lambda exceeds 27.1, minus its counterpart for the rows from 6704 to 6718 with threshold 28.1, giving -0.3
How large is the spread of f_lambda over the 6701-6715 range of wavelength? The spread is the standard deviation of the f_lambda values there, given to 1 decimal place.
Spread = 1.2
